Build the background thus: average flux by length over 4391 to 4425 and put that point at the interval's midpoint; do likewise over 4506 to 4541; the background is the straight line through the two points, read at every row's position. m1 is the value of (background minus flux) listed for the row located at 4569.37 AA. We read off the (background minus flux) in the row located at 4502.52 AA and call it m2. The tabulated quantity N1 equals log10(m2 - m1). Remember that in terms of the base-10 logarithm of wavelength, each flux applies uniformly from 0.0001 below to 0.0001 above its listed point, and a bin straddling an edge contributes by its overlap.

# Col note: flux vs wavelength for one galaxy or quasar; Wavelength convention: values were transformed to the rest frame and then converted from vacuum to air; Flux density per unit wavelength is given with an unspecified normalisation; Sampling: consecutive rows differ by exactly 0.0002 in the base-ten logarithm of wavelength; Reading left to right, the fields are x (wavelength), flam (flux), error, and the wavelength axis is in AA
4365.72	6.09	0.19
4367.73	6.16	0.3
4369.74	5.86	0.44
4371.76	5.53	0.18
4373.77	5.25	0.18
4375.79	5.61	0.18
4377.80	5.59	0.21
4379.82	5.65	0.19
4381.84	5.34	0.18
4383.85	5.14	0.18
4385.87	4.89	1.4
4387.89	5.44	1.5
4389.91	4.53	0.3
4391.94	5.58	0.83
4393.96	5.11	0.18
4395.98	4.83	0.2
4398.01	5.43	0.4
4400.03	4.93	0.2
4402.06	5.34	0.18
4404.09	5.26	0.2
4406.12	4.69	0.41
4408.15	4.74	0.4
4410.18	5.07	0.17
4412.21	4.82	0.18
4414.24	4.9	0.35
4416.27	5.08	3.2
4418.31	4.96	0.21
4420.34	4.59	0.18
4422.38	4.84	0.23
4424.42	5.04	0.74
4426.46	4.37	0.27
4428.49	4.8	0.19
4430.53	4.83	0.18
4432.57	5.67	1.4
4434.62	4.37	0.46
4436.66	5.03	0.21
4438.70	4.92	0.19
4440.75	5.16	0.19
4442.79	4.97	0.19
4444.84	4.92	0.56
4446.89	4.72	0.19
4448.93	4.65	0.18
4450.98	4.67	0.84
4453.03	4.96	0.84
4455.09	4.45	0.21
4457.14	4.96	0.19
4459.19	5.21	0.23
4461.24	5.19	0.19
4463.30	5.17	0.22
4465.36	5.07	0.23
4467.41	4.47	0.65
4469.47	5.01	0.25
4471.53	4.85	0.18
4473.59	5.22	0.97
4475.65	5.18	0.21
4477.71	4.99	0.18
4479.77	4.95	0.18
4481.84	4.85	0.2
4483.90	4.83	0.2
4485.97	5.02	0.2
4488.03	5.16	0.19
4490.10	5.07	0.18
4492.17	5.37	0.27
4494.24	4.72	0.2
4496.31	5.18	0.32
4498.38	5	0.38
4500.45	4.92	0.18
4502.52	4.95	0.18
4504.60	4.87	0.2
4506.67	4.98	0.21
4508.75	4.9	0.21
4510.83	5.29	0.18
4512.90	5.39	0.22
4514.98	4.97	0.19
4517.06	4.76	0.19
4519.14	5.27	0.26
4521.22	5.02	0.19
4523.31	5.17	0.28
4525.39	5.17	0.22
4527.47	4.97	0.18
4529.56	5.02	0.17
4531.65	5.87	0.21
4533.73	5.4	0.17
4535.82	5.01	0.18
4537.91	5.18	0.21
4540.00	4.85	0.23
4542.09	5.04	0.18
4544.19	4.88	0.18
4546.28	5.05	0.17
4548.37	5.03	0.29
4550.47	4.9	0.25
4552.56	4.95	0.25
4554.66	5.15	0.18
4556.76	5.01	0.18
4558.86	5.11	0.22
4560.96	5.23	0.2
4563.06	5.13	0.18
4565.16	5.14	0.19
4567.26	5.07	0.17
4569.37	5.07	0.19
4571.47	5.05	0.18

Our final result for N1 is -1.3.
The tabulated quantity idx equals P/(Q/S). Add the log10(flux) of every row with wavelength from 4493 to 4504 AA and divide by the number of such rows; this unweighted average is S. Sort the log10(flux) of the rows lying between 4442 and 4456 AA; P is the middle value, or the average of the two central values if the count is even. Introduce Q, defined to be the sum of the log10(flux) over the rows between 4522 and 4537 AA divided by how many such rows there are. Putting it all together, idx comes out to 0.652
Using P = 0.674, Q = 0.718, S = 0.695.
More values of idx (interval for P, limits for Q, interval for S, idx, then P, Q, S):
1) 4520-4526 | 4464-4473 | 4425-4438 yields 0.712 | 0.713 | 0.685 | 0.684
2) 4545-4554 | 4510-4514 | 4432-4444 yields 0.671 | 0.698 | 0.728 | 0.699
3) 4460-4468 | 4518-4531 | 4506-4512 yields 0.705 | 0.709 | 0.708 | 0.704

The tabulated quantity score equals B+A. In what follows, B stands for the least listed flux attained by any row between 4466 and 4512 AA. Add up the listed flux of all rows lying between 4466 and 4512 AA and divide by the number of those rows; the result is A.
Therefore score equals 9.5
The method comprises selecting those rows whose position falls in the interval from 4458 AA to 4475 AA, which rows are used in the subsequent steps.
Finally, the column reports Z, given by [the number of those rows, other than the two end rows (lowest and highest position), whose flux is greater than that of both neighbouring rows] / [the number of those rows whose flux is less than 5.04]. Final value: 0.33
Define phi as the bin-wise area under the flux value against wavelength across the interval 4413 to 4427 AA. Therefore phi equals 67.8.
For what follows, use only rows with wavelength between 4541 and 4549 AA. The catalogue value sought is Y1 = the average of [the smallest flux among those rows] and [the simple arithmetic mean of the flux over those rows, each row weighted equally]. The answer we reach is 4.94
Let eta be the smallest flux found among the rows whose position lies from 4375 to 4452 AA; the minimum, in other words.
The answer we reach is 4.37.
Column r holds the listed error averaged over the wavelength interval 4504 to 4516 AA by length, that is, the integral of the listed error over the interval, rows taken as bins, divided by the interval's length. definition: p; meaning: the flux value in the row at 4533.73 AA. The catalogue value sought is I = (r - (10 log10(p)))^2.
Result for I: 51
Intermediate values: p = 5.4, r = 0.202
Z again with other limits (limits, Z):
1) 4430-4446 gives 0.50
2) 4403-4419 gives 0.40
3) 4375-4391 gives 1.00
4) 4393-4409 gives 0.50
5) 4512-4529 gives 0.25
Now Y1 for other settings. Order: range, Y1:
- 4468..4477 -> 4.96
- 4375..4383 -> 5.44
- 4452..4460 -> 4.67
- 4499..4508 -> 4.90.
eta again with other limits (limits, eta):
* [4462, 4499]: 4.47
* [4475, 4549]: 4.72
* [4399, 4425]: 4.59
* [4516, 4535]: 4.76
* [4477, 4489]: 4.83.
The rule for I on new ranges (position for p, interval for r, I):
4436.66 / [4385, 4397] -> 40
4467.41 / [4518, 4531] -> 40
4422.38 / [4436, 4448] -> 43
